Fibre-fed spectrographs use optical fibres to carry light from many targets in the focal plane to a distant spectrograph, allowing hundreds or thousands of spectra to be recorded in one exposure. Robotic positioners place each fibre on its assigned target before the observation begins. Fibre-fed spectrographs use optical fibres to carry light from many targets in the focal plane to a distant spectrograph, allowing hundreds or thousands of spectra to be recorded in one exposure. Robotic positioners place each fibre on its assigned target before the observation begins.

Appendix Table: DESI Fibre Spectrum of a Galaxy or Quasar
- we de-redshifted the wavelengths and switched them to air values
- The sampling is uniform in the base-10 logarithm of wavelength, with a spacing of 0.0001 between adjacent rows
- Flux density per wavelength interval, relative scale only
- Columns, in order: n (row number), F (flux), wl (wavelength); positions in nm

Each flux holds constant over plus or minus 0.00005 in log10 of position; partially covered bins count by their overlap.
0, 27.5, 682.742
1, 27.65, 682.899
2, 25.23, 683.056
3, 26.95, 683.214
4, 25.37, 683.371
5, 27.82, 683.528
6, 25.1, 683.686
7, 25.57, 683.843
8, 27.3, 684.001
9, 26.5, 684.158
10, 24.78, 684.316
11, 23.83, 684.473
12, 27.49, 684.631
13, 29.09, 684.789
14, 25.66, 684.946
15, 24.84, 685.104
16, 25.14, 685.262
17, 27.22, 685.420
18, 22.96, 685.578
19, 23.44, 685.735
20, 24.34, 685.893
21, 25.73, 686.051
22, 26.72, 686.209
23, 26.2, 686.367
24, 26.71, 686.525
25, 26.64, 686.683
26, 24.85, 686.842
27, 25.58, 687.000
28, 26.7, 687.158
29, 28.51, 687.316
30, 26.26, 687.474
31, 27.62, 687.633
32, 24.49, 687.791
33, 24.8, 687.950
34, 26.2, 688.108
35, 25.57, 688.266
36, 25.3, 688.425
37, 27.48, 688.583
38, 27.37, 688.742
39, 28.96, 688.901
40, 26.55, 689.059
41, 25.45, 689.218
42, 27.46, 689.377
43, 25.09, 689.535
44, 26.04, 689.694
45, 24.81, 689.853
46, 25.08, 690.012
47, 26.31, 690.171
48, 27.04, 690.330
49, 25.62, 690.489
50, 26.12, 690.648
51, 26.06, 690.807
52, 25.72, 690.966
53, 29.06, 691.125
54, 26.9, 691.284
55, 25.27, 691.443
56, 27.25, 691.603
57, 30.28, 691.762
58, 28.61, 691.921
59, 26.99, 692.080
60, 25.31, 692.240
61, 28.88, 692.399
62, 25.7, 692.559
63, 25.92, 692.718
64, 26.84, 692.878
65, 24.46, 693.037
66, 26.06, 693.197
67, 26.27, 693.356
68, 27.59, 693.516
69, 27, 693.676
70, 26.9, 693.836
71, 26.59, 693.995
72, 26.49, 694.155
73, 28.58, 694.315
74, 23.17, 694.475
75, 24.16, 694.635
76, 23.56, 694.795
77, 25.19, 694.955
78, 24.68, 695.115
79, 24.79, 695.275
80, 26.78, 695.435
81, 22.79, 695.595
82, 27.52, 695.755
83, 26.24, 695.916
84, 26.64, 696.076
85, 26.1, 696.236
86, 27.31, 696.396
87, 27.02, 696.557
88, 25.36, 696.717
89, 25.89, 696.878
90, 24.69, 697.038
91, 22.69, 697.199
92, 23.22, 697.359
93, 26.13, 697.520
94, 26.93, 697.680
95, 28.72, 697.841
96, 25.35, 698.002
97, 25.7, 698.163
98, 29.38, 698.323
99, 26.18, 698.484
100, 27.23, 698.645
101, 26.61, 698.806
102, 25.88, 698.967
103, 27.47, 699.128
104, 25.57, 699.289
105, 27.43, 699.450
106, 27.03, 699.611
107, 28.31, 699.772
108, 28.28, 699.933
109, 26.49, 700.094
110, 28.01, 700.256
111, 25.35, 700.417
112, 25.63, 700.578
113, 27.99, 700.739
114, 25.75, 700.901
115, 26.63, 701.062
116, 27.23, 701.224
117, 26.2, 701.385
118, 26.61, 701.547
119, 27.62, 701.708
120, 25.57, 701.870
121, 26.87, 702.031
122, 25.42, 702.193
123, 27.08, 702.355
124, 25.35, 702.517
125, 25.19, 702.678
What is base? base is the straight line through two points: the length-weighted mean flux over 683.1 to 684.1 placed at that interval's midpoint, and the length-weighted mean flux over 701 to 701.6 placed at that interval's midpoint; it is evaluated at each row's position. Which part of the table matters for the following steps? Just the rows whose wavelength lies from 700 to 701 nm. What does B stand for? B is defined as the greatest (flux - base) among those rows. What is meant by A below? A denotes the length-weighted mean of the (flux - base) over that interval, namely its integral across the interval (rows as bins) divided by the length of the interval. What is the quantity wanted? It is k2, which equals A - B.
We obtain -1.5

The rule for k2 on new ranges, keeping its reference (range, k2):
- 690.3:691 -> -1.0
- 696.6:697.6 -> -1.4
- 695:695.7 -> -1.9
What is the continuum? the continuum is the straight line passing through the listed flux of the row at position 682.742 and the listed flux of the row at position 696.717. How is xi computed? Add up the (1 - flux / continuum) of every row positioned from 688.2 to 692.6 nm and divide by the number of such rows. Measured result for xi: -0.01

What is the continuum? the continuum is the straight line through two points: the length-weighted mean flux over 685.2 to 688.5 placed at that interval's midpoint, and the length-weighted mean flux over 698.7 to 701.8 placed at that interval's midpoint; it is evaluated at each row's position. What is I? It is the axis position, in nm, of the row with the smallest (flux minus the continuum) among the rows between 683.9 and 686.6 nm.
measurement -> 685.578 nm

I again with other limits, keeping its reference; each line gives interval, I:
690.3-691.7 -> 691.443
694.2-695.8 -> 695.595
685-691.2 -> 685.578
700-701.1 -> 700.417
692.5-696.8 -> 695.595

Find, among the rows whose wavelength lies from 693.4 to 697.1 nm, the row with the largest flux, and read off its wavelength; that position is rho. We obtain 694.315 nm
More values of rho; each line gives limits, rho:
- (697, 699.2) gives 698.323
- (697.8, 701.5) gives 698.323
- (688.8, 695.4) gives 691.762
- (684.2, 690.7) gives 684.789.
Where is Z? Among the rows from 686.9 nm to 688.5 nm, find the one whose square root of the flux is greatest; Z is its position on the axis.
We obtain 687.316 nm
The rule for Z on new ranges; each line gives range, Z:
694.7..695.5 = 695.435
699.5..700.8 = 699.772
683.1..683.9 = 683.528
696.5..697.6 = 696.557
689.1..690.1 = 689.377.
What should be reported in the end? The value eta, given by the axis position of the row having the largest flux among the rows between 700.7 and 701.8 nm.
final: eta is 700.739 nm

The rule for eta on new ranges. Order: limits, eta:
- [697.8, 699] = 698.323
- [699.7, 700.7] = 699.772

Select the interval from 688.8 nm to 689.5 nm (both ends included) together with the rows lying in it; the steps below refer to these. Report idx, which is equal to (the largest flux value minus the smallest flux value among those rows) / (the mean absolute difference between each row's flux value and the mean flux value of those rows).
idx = 3.18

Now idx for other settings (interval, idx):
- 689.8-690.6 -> 3.09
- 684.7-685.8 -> 3.88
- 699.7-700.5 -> 2.70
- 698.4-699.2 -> 2.94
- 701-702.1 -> 4.24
